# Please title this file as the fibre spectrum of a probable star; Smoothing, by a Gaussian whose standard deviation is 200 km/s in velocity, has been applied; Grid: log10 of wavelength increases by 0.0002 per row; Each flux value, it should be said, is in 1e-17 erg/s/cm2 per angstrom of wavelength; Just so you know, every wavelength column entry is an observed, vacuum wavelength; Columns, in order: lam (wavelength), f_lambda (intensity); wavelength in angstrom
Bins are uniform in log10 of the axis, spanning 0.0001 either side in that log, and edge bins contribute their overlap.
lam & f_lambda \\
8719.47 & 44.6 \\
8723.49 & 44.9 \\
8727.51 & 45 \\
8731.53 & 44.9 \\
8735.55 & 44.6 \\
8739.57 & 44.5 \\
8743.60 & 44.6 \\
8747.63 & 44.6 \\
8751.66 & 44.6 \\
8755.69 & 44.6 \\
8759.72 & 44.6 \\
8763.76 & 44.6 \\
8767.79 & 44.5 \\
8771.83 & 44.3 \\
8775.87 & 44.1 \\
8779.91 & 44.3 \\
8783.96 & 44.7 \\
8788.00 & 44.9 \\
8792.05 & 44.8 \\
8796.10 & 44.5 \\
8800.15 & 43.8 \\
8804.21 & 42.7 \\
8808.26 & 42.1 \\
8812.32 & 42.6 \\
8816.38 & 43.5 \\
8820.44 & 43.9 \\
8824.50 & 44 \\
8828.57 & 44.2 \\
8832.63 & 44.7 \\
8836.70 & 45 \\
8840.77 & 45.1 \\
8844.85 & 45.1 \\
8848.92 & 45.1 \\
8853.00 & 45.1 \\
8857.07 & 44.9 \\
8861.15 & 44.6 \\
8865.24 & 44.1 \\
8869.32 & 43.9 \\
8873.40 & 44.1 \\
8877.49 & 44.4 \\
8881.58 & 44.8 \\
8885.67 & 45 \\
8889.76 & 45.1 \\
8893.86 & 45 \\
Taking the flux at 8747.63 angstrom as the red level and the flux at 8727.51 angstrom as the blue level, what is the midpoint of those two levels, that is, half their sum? 44.8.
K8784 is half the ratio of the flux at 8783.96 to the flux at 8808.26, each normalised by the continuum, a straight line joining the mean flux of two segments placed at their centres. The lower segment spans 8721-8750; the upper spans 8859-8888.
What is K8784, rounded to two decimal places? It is 0.53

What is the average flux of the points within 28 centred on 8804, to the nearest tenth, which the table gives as 43.4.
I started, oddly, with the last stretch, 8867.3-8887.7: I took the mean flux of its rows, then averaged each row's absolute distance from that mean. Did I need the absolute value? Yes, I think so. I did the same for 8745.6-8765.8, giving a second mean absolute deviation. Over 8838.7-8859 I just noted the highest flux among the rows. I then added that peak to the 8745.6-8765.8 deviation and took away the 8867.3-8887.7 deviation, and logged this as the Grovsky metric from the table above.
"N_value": 44.7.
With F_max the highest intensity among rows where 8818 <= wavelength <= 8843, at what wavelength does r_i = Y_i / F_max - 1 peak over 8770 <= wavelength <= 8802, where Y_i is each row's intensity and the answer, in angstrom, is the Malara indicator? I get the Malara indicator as 8788.00 angstrom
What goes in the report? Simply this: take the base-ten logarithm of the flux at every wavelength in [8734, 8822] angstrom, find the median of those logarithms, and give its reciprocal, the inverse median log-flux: 0.6067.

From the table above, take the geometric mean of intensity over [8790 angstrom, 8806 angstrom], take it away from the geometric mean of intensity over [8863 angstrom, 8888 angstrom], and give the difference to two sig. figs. 0.44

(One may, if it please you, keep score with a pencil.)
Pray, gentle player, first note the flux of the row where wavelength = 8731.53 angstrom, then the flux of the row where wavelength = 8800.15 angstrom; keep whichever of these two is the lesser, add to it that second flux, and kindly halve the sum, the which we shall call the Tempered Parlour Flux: 43.8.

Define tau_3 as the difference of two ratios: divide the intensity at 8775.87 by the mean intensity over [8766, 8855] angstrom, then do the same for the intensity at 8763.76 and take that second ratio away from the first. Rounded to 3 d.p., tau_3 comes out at -0.011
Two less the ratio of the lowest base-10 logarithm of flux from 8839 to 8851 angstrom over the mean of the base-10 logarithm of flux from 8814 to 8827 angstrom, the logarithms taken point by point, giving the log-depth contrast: 0.99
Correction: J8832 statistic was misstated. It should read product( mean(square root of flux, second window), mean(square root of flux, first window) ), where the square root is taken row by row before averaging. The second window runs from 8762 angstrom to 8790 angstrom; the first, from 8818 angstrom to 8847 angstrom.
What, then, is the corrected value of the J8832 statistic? 44.5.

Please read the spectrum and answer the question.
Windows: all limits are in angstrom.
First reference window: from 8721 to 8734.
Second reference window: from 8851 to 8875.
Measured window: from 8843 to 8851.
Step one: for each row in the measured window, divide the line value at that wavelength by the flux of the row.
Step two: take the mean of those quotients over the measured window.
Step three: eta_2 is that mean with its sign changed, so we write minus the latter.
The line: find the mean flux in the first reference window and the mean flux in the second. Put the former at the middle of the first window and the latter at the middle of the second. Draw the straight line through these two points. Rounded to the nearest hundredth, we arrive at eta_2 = -0.99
